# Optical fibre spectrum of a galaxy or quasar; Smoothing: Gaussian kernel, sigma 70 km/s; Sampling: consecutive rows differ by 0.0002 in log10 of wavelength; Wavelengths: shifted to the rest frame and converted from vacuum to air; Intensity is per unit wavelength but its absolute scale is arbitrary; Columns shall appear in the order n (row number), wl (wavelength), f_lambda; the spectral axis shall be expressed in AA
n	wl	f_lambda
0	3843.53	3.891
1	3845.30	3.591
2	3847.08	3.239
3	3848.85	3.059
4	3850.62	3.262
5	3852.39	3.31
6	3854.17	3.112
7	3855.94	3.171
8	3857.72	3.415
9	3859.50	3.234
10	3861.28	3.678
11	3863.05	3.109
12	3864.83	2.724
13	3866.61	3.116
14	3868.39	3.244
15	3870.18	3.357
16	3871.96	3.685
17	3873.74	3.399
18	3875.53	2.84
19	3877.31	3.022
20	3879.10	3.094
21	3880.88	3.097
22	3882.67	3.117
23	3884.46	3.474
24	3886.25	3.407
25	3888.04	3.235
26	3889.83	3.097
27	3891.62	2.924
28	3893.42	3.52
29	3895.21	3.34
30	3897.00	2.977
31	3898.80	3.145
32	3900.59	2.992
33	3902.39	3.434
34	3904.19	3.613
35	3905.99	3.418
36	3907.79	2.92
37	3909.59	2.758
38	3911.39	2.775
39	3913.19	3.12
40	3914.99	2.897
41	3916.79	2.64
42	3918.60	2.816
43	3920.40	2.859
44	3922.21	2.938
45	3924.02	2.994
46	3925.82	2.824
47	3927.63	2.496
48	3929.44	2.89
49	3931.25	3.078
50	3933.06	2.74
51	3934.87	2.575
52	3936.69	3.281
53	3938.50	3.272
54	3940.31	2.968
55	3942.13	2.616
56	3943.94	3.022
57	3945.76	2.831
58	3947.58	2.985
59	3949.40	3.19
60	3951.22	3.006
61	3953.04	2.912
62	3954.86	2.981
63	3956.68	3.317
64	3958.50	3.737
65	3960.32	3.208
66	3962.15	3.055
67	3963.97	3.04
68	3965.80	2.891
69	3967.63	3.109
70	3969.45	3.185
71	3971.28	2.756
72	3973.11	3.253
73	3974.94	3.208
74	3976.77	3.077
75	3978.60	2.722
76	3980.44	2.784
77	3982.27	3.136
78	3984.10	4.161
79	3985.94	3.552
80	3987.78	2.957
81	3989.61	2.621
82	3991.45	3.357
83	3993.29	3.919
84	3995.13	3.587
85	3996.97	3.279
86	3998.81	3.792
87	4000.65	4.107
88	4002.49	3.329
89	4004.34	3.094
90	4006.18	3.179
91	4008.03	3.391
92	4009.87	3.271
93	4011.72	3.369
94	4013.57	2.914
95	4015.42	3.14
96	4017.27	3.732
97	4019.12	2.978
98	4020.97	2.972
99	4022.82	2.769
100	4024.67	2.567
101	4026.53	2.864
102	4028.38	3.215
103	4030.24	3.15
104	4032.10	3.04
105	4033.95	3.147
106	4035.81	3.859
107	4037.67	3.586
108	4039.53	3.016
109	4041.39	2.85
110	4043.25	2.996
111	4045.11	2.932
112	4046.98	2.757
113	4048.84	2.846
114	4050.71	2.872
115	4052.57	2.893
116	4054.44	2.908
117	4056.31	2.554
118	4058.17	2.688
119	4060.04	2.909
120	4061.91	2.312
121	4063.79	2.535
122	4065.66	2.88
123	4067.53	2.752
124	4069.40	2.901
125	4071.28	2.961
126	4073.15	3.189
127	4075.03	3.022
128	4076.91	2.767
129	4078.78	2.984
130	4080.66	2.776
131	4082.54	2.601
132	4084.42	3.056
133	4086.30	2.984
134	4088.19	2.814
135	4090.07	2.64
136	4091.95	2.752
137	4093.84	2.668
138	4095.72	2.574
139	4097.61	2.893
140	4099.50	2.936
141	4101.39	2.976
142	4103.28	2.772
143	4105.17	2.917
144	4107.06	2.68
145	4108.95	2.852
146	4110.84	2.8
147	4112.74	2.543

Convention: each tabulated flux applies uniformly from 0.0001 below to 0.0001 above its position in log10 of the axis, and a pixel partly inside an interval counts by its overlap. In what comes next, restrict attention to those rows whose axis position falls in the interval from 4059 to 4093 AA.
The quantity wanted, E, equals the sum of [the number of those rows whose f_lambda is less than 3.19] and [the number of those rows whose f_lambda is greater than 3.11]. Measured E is 19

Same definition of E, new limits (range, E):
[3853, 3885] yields 22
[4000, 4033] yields 21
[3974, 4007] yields 20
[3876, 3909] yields 20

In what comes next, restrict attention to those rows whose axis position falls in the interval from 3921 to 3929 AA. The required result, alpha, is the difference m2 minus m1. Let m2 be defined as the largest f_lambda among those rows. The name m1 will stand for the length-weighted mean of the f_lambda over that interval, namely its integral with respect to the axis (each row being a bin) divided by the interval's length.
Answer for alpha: 0.18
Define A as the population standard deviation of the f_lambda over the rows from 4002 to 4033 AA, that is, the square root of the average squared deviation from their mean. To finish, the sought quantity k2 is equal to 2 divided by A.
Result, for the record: 7.6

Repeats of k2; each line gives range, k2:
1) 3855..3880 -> 7.5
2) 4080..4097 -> 12.7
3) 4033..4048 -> 5.6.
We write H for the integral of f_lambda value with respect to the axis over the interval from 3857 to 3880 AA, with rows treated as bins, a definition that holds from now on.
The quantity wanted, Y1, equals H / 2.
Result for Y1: 37.1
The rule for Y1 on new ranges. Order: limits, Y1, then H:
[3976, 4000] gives 39.8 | 80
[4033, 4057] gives 36.3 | 73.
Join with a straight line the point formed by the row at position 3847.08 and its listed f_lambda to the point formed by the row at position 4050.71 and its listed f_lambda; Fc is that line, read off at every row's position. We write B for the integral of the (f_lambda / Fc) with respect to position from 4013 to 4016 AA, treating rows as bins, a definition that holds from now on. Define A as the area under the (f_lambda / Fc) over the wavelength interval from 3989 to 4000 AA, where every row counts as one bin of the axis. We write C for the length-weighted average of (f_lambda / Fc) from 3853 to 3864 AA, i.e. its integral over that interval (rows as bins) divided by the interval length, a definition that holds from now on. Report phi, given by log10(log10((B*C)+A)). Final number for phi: 0.080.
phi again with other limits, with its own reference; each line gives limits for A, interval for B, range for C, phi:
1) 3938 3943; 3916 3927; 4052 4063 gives 0.062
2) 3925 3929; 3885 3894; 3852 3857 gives 0.041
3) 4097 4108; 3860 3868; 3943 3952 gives 0.107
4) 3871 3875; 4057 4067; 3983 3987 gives 0.083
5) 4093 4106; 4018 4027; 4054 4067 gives 0.124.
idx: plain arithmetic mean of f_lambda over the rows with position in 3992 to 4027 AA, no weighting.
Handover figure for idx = 3.3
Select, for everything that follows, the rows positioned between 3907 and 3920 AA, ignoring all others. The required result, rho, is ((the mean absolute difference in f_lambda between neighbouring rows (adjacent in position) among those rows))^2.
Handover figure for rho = 0.039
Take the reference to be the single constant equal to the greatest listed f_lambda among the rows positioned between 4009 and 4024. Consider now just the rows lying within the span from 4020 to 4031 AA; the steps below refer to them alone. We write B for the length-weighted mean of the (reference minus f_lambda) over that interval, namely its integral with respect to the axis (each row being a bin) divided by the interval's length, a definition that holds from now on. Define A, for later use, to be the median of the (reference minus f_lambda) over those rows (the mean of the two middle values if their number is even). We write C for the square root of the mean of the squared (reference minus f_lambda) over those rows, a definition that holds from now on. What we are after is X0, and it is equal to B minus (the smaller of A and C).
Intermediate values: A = 0.81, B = 0.81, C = 0.84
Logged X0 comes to -0.002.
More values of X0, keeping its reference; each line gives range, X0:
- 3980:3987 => -0.098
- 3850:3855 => 0.034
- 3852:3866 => -0.011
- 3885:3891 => -0.010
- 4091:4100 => -0.001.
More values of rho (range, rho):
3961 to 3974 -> 0.053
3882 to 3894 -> 0.063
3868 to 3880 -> 0.066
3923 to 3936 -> 0.070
